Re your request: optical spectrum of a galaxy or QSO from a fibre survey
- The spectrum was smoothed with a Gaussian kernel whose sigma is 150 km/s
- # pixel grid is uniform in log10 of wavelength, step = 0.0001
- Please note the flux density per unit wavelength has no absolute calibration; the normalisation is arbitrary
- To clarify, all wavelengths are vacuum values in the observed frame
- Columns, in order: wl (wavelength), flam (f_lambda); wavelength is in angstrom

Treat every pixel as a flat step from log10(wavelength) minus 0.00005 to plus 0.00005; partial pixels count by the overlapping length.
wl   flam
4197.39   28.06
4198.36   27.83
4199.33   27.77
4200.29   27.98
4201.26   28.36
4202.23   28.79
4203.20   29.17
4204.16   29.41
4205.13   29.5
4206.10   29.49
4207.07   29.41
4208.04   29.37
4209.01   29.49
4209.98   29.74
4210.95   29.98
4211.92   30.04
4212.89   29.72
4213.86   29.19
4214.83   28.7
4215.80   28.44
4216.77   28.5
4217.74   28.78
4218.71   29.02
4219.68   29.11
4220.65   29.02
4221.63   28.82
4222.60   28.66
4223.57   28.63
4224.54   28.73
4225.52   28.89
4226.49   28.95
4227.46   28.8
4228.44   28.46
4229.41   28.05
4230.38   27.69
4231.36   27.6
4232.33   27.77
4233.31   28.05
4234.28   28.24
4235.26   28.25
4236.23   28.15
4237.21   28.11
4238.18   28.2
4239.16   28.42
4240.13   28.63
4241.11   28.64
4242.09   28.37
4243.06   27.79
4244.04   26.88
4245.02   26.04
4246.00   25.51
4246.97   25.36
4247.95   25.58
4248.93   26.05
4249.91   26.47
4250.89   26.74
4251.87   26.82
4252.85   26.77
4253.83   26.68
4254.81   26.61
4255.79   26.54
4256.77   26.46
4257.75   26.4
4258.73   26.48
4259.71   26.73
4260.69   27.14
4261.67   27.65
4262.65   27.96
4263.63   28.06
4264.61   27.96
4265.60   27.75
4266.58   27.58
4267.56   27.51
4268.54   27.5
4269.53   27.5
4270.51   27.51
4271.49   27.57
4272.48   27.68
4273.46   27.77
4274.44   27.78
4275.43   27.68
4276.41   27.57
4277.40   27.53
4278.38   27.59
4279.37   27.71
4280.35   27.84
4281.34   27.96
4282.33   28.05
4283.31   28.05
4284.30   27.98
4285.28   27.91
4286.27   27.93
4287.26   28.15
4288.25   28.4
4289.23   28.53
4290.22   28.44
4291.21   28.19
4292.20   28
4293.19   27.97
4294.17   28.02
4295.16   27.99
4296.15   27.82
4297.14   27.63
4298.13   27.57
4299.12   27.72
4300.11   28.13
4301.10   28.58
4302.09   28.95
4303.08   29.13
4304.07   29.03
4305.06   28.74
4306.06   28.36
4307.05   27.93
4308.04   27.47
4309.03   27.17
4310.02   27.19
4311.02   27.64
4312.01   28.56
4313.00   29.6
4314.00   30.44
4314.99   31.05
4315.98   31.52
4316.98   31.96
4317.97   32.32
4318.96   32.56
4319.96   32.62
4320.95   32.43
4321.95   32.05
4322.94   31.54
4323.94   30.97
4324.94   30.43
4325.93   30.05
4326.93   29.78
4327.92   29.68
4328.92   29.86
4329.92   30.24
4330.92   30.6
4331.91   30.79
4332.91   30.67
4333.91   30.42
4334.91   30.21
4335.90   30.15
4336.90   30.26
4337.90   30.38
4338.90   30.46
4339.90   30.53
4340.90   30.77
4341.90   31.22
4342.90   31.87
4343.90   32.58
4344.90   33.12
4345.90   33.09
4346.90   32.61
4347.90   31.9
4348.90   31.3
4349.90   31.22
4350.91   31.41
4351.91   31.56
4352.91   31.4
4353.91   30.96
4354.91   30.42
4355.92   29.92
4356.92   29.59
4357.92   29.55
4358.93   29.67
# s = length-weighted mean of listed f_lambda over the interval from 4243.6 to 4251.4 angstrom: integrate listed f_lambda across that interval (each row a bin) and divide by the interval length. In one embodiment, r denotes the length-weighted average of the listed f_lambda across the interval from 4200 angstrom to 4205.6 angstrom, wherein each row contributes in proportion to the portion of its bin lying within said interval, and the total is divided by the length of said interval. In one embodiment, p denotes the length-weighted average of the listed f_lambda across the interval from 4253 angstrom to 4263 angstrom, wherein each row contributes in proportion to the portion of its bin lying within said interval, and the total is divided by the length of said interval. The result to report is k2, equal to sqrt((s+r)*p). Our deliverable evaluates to 38.4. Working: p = 26.9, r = 28.9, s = 26.1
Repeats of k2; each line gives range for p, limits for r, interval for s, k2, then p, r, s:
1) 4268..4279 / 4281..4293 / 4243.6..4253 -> 38.7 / 27.6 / 28.1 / 26.2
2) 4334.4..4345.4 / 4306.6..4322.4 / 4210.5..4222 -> 42.9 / 31.1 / 30.2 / 29.1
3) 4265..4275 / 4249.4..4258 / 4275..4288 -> 38.8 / 27.6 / 26.6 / 27.8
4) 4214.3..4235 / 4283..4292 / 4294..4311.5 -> 40.0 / 28.5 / 28.2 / 28.0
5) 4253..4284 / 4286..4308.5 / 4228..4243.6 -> 39.3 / 27.4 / 28.2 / 28.2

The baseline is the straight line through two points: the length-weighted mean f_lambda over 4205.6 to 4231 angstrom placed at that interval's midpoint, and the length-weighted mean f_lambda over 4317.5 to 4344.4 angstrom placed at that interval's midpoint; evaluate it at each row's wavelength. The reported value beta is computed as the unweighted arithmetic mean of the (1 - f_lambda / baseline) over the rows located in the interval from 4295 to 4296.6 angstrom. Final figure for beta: 0.080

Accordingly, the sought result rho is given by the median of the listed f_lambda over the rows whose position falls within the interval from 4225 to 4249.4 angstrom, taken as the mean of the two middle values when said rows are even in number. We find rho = 28.1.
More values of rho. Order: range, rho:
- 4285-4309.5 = 28.0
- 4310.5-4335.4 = 30.6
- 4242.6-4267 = 26.7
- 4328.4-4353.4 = 30.8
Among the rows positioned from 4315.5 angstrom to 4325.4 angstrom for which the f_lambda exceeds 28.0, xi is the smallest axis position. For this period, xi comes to 4315.98 angstrom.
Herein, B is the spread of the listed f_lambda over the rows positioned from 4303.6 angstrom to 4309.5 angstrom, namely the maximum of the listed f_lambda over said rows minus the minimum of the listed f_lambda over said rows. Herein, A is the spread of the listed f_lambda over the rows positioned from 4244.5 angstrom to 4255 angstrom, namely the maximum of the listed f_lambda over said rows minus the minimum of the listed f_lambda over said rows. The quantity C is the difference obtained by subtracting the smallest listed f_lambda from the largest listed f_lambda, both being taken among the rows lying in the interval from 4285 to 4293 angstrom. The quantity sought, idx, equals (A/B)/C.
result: 1.3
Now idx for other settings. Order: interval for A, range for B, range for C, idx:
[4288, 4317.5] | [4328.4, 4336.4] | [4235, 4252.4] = 1.6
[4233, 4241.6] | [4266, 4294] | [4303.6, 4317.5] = 0.1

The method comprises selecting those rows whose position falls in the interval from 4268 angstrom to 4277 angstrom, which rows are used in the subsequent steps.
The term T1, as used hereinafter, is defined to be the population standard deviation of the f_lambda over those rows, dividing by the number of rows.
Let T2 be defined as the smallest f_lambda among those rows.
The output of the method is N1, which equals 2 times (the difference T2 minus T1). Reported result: 54.8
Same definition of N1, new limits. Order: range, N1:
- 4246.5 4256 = 49.7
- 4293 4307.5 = 54.1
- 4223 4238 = 54.4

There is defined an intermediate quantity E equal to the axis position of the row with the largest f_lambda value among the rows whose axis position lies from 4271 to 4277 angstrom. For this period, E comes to 4274.44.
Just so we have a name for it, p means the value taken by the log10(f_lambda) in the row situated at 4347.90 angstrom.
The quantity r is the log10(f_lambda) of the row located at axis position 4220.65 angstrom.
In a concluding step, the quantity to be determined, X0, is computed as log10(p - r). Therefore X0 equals -1.39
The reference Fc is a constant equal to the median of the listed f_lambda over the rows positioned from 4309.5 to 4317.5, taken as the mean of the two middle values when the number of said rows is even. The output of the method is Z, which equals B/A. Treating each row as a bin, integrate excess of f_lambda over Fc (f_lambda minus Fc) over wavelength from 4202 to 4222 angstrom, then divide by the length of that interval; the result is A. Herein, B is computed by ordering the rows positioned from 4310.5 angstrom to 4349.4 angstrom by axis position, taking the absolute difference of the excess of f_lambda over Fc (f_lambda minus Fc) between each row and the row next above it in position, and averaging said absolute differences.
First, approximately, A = -0.8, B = 0.38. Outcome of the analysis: -0.48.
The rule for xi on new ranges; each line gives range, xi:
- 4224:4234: 4224.54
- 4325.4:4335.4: 4325.93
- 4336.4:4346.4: 4336.90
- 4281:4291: 4282.33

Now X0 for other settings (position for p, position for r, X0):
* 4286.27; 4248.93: -1.52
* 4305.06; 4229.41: -1.98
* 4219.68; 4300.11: -1.83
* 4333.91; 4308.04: -1.35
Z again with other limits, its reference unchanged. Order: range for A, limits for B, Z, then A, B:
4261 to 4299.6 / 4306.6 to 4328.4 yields -0.20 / -2.2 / 0.44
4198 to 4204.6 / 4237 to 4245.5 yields -0.25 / -1.5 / 0.39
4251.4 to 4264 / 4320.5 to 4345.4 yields -0.10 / -3.1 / 0.31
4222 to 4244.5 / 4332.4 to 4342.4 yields -0.10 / -1.8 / 0.18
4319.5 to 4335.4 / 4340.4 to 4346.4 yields 0.64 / 0.7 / 0.48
